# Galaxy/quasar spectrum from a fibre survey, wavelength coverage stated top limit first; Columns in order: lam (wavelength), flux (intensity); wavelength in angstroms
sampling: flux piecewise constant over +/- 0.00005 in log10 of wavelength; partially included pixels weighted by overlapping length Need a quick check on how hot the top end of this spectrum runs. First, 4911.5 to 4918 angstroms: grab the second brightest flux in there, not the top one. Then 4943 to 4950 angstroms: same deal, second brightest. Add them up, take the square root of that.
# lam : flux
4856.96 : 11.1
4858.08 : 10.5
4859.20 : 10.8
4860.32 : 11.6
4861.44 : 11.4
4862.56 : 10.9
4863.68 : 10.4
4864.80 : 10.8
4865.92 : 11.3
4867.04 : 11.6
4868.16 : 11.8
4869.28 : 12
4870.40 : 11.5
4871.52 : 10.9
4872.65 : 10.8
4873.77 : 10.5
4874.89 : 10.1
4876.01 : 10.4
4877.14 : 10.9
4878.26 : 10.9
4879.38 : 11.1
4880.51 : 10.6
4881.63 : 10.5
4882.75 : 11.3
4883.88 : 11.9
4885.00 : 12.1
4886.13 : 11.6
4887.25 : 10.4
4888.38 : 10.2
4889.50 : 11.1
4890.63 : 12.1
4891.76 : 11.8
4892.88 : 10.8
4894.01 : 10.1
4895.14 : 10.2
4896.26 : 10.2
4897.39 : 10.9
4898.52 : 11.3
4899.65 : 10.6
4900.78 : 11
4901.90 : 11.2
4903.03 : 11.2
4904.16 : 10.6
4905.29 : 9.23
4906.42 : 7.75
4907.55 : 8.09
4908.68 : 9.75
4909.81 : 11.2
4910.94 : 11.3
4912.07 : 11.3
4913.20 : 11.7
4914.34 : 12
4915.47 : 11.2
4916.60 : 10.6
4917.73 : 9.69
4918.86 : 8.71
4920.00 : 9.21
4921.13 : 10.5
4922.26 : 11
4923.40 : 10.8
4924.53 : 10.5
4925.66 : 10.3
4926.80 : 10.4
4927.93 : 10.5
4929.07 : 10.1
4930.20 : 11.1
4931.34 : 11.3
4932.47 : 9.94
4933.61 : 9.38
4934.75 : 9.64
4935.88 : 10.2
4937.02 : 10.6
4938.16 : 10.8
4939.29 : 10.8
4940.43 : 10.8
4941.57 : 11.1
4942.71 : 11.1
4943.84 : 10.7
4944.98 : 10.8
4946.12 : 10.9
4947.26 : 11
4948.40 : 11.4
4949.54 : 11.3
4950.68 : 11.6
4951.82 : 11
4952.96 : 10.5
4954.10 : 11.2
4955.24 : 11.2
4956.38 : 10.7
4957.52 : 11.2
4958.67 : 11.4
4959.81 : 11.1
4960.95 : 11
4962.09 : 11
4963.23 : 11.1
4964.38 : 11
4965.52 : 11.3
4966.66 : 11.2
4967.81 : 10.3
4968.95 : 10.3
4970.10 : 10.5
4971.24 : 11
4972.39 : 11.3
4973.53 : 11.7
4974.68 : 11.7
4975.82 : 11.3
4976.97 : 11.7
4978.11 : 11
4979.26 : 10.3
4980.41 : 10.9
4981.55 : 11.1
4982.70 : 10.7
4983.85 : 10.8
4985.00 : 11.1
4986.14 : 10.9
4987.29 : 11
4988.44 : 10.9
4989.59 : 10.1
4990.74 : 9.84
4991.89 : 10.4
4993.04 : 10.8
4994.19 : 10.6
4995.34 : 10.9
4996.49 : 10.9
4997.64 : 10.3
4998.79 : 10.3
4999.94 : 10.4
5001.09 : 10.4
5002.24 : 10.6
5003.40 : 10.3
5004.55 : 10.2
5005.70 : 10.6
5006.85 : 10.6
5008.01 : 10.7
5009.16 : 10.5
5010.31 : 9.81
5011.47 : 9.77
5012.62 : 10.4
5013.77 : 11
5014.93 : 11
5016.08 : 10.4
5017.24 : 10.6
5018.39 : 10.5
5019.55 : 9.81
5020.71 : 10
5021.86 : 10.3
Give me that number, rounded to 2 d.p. 4.80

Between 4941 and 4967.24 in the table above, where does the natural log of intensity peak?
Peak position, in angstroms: 4950.68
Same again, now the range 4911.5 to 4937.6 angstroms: 4914.34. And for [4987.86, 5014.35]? 5013.77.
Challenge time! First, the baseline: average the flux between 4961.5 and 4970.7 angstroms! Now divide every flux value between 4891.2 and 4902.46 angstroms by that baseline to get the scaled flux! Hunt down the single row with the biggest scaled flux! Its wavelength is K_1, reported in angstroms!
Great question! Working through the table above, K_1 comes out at 4891.76 angstroms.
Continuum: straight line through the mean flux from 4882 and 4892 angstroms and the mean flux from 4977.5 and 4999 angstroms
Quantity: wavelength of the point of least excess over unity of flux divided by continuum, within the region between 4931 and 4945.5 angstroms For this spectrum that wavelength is 4933.61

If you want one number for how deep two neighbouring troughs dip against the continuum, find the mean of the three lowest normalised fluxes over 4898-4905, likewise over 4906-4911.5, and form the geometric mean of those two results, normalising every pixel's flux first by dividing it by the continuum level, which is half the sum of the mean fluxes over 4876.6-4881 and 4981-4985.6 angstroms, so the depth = 0.88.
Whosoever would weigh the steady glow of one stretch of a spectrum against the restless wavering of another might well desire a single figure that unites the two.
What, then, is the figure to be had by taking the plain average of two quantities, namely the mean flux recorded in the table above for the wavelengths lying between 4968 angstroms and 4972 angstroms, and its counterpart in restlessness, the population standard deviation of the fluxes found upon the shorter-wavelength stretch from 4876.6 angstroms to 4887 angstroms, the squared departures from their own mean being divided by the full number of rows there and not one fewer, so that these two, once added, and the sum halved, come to 5.56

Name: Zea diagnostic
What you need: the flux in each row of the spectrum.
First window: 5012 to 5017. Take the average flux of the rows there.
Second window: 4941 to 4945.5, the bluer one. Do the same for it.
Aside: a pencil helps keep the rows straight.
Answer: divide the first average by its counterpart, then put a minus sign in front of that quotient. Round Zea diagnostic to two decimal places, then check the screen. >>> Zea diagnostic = -0.98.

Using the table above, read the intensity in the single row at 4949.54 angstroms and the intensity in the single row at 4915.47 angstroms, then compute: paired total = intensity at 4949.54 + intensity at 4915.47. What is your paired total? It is 22.5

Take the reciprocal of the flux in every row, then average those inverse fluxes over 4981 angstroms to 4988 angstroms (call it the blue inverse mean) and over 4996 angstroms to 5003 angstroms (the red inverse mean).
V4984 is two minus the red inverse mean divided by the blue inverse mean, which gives 0.96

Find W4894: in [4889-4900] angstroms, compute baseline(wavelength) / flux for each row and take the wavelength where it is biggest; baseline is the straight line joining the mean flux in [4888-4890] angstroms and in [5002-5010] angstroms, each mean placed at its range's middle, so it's 4894.01 angstroms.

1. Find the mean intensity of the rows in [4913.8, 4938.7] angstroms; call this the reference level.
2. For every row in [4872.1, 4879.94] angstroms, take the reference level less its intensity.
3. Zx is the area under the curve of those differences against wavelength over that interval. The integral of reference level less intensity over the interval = -2.3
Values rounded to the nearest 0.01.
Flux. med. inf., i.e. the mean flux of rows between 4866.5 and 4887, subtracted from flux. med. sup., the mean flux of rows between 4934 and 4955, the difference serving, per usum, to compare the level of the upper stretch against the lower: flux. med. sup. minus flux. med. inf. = -0.28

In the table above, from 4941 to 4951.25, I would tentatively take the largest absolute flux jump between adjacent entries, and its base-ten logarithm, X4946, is -0.40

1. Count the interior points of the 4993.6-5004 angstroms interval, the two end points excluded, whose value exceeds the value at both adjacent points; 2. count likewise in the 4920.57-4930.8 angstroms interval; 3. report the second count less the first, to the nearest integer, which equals 1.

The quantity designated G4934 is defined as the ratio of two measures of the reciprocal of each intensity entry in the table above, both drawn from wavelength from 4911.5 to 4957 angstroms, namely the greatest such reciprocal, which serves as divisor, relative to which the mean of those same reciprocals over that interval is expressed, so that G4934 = 0.818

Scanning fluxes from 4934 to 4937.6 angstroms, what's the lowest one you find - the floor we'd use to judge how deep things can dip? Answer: 9.64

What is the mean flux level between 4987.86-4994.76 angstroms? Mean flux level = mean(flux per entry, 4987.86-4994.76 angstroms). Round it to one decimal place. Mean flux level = 10.4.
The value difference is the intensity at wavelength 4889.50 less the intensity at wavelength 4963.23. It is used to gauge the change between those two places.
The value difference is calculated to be 0.0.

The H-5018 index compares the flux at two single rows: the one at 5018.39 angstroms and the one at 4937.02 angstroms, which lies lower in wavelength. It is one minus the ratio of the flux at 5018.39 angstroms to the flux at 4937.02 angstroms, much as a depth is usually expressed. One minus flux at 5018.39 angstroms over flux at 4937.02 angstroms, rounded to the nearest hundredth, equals 0.01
